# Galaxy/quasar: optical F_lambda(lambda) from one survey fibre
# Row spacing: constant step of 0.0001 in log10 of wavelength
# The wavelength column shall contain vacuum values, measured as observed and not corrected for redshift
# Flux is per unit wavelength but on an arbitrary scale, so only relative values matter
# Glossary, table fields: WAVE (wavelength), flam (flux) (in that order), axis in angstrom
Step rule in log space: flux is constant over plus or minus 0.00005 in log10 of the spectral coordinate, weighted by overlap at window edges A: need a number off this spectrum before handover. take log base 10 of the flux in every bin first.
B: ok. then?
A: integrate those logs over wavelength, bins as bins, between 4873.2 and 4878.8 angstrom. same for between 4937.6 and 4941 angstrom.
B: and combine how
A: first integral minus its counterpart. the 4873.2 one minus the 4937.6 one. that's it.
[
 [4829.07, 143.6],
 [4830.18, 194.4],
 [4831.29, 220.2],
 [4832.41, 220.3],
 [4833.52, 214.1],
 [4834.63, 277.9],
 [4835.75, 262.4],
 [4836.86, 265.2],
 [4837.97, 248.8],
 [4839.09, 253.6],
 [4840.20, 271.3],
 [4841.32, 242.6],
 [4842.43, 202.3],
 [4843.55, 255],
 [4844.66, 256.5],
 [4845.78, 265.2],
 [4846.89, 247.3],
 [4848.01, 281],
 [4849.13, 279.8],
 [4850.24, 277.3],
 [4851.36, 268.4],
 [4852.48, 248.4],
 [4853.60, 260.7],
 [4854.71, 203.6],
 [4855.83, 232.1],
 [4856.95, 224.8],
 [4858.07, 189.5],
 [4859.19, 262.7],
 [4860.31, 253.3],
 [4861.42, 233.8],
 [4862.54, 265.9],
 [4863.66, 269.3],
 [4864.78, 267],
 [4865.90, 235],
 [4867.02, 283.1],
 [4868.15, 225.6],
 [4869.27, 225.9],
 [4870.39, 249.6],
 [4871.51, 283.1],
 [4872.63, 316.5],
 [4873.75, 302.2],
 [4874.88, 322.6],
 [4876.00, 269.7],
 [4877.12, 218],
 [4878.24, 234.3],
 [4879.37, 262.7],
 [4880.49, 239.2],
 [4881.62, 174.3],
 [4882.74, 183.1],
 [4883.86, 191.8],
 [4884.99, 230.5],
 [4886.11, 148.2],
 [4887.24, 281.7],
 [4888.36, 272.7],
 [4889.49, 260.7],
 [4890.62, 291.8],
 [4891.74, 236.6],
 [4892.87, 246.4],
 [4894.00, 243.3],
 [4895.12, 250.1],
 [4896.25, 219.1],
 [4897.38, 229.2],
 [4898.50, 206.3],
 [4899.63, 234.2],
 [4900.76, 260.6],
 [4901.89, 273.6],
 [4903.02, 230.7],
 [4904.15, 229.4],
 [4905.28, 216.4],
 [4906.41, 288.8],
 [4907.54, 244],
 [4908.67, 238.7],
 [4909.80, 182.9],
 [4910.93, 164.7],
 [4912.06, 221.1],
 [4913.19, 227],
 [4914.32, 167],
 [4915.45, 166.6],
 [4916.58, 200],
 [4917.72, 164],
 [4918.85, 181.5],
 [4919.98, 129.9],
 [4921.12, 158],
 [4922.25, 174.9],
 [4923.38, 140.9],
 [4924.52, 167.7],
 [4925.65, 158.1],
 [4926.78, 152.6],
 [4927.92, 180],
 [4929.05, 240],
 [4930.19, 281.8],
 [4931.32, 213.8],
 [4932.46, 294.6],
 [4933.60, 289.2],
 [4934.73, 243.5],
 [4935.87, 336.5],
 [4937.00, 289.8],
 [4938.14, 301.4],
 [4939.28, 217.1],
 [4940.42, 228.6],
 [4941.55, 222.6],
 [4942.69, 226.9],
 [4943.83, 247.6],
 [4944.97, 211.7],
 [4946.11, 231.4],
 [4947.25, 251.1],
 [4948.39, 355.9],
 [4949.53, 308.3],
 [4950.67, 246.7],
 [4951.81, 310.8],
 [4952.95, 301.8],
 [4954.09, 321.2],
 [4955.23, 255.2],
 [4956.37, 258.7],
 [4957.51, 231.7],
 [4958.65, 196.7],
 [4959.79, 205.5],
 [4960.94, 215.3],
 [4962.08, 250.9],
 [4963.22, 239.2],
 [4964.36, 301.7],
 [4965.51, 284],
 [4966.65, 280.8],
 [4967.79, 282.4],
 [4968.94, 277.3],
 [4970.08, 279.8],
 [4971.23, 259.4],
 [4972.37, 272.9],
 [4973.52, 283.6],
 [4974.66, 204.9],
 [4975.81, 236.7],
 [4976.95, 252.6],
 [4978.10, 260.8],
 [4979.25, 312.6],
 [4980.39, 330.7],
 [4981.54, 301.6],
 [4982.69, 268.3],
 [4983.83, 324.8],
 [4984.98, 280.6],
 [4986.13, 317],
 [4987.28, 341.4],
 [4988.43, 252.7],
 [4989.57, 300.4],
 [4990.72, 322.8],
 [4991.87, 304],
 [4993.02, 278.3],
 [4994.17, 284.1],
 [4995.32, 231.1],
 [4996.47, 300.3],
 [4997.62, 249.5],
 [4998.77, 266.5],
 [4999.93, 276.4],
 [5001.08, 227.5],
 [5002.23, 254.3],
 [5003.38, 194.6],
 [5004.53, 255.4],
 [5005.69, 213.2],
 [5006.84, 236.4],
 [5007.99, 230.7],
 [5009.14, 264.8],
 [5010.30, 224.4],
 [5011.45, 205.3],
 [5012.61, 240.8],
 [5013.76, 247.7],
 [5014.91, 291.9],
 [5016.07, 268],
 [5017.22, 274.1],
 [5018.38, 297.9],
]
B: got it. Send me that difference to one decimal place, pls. 5.5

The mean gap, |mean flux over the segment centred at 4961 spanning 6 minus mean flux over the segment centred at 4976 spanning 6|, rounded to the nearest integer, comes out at 26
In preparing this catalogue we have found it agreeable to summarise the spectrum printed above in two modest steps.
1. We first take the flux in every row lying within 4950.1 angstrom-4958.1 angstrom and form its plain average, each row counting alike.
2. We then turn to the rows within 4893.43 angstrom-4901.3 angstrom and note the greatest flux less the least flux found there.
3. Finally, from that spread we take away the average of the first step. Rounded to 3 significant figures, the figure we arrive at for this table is -221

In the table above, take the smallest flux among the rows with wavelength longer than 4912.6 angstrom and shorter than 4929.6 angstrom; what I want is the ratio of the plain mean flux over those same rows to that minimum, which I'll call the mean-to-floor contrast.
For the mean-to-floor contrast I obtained 1.3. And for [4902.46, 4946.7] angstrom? 1.7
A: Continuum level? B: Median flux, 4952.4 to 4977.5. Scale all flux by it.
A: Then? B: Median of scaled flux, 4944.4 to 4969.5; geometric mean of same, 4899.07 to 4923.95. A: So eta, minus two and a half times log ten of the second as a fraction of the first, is 0.27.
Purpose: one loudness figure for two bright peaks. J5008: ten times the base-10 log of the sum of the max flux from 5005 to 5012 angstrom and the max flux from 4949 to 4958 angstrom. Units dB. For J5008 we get 27.7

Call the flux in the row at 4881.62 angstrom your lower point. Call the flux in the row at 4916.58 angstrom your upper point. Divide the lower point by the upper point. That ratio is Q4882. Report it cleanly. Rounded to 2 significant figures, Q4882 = 0.87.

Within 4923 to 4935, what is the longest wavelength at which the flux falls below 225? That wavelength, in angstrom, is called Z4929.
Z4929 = 4931.32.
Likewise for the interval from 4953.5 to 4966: 4960.94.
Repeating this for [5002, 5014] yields 5011.45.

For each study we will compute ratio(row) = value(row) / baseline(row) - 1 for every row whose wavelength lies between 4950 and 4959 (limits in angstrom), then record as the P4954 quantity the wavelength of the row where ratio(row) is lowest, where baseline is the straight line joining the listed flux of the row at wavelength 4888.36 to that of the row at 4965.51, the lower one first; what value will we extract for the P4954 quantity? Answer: 4958.65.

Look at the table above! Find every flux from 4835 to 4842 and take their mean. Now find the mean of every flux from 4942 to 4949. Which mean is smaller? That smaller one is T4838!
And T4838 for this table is 254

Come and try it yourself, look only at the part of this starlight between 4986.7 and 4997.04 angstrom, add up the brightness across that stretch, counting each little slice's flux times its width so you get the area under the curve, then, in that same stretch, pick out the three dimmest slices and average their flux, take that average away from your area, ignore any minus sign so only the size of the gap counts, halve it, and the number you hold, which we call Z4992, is 1376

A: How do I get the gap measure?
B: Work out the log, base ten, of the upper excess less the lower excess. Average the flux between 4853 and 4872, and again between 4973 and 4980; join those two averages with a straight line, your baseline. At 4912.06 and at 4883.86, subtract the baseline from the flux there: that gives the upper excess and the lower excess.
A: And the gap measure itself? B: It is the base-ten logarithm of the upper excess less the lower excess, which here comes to 1.4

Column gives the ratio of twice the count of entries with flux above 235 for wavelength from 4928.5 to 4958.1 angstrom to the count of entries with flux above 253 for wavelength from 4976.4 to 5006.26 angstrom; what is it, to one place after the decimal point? 1.9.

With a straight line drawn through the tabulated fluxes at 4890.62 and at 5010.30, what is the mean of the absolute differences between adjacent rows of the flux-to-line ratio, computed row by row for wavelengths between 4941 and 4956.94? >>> 0.14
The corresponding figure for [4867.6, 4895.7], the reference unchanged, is 0.11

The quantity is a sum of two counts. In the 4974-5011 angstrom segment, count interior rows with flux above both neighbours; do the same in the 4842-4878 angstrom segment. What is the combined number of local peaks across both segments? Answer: 20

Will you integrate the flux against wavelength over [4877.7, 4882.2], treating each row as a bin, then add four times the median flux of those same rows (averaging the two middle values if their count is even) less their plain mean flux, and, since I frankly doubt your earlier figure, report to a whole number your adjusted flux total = 1742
